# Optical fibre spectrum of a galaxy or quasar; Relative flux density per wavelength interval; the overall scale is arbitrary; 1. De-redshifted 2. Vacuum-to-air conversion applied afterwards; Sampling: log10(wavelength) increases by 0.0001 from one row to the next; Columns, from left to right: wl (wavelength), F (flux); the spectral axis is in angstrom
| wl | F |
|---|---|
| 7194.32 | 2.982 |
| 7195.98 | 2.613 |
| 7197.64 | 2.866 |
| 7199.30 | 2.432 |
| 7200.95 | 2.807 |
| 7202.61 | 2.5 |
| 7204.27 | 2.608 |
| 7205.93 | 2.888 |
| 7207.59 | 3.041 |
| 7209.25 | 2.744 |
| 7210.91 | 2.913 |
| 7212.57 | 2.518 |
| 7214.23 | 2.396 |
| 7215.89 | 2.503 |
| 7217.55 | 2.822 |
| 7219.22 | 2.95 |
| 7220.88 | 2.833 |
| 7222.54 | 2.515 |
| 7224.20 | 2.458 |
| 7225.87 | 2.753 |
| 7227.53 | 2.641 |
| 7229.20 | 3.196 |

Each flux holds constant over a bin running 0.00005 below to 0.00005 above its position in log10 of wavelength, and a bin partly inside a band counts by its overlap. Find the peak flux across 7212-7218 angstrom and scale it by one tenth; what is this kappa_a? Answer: 0.282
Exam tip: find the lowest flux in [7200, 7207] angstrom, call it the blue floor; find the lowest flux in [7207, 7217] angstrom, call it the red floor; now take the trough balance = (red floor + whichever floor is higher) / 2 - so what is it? 2.45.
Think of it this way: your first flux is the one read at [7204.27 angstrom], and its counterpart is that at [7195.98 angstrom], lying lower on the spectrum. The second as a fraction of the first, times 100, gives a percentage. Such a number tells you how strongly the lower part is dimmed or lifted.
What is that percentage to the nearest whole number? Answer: 100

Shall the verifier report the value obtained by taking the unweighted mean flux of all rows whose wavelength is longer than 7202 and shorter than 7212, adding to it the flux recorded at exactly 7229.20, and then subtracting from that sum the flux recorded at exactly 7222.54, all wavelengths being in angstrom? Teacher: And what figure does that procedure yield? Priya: 3.46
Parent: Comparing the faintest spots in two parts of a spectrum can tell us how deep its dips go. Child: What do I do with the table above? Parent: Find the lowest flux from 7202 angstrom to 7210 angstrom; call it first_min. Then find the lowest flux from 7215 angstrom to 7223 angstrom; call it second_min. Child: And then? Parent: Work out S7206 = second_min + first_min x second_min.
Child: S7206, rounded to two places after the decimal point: 8.76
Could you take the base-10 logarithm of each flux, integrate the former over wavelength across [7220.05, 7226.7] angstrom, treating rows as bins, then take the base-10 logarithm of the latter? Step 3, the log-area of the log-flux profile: 0.447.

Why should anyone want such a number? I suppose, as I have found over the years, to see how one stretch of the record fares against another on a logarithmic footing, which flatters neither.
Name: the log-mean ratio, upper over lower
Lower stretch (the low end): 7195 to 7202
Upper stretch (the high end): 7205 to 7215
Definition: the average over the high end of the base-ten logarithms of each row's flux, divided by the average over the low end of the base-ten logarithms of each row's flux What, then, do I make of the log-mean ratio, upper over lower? 1.025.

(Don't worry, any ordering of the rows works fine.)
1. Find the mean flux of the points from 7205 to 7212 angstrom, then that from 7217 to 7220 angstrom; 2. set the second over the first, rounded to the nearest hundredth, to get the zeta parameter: 1.00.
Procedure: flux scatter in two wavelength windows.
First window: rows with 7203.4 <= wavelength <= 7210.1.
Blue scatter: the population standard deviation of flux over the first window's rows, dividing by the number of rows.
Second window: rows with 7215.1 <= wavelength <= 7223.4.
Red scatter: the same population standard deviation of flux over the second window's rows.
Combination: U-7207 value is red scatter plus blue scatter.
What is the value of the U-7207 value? 0.34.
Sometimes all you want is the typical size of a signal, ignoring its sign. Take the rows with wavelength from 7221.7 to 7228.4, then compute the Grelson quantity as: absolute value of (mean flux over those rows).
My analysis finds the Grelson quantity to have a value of 2.59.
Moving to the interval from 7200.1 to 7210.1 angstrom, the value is 2.76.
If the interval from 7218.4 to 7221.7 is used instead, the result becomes 2.89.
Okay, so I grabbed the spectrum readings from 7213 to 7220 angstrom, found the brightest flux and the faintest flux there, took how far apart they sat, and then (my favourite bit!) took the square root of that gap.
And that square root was 0.74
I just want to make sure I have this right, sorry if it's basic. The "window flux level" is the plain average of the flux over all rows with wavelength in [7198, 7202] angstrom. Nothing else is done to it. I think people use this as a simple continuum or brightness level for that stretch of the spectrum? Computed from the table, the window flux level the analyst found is 2.6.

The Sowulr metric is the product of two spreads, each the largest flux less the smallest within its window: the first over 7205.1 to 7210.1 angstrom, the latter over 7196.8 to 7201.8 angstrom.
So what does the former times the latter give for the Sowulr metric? 0.13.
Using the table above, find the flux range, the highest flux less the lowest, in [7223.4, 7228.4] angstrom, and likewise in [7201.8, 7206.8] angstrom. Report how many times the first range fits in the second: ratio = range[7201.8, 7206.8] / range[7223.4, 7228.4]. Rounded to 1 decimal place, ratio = 1.3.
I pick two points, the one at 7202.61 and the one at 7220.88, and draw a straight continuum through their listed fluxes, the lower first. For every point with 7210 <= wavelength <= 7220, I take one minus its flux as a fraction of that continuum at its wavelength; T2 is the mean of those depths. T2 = 0.016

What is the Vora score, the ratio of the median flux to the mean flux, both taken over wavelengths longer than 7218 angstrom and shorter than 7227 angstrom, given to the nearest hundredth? 1.02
